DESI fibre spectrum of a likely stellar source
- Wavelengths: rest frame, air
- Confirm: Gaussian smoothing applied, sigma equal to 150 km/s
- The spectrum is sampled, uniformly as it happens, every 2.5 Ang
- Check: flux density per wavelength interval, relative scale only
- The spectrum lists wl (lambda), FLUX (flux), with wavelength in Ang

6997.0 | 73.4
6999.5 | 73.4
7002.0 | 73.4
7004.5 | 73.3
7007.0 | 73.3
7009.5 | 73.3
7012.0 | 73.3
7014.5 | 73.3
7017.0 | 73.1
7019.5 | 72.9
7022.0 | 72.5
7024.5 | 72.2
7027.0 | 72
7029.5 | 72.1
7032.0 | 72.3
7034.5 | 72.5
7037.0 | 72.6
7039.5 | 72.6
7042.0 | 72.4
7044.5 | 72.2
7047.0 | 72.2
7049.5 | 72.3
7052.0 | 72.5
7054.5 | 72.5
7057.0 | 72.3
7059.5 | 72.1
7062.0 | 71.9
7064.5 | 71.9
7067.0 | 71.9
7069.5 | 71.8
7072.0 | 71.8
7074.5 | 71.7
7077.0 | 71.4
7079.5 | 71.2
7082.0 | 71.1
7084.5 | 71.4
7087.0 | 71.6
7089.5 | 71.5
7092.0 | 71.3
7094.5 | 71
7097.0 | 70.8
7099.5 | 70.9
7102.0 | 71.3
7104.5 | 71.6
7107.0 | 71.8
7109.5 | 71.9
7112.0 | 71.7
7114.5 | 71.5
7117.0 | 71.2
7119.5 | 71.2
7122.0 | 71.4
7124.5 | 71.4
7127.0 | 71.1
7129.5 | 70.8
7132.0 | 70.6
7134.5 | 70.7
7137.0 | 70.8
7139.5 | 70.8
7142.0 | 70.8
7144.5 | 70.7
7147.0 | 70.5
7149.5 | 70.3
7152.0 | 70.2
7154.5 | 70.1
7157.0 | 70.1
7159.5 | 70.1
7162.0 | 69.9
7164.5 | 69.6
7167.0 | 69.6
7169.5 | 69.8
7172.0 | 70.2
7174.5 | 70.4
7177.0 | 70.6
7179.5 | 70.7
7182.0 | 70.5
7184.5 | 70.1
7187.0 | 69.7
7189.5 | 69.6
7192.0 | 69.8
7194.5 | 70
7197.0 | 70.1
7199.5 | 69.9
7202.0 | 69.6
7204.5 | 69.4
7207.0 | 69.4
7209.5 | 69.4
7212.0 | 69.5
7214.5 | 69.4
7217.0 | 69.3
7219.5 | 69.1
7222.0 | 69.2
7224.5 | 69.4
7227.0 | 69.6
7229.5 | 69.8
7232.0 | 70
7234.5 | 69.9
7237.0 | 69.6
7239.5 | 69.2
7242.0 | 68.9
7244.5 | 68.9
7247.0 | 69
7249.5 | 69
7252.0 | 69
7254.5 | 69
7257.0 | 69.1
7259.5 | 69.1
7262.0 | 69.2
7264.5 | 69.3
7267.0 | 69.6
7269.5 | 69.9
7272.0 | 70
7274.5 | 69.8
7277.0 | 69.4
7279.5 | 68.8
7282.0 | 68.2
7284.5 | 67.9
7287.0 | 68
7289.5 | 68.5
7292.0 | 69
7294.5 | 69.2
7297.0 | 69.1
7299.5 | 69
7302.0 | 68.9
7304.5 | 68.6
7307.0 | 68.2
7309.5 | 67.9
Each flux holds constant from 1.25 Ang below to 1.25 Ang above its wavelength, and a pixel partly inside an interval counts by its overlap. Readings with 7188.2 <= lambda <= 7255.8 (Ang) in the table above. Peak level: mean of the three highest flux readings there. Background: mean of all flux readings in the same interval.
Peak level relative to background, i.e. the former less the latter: 0.59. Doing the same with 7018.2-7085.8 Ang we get 0.61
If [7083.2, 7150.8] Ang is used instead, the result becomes 0.67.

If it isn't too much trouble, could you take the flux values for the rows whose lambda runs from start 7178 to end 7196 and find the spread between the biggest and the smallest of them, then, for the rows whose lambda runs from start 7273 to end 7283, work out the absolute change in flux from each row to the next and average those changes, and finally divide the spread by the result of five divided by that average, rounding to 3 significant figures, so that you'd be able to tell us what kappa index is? 0.117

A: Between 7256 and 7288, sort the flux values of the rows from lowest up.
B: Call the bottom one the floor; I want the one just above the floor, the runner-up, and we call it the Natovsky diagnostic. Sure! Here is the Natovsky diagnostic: 68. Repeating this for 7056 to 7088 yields 71.2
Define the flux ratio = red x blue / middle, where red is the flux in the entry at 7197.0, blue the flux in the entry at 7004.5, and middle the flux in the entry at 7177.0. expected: 73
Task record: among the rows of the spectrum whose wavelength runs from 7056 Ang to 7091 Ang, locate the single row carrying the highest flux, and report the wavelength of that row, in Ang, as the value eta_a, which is 7057.0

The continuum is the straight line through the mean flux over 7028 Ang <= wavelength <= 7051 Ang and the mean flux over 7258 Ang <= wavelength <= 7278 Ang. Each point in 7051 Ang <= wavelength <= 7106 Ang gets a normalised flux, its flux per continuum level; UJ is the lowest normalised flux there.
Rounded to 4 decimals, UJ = 0.9882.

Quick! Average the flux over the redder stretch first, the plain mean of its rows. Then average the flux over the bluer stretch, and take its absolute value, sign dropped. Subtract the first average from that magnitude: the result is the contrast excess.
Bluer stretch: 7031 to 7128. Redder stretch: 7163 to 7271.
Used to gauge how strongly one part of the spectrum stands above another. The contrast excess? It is 2.1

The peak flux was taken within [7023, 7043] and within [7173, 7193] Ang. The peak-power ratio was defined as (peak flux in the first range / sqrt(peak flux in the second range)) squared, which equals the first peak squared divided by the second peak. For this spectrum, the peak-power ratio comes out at 74.6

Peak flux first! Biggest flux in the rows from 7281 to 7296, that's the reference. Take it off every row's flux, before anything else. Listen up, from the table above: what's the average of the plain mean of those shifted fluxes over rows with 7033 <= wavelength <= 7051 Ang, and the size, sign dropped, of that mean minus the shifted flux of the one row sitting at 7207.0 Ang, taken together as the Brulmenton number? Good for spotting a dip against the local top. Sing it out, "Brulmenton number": 3.1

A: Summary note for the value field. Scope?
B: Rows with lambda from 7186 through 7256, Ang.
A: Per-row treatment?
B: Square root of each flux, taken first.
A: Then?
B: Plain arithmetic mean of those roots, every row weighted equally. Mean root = 8.33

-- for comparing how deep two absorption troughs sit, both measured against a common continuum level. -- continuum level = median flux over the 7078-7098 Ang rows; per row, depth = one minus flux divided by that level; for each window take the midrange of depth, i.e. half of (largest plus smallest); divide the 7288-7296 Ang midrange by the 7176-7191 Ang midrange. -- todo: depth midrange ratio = 2.2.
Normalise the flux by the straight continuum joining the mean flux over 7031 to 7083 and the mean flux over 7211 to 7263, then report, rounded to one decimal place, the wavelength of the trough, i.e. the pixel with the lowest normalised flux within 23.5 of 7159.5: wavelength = 7164.5 Ang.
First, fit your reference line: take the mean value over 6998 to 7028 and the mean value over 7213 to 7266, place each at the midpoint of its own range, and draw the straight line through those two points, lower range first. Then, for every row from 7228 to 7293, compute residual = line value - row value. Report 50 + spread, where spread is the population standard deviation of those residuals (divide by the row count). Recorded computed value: 50.5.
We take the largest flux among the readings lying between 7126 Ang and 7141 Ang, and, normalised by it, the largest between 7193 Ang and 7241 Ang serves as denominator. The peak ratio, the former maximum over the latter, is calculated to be 1.014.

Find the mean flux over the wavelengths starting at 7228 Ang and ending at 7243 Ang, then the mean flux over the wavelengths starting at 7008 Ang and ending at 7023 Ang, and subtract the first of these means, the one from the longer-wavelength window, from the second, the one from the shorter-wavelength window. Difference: 3.5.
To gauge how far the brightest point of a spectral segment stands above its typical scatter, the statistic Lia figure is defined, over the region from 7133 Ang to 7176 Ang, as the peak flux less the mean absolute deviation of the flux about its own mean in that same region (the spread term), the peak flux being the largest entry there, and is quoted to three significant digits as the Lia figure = 70.5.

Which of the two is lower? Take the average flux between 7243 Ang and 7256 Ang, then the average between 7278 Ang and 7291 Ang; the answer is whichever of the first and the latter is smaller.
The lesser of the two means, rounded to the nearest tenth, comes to 68.3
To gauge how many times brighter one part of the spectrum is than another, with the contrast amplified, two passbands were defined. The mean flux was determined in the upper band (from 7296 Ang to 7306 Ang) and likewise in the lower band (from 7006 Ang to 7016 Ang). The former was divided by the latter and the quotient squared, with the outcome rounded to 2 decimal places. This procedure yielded 0.88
